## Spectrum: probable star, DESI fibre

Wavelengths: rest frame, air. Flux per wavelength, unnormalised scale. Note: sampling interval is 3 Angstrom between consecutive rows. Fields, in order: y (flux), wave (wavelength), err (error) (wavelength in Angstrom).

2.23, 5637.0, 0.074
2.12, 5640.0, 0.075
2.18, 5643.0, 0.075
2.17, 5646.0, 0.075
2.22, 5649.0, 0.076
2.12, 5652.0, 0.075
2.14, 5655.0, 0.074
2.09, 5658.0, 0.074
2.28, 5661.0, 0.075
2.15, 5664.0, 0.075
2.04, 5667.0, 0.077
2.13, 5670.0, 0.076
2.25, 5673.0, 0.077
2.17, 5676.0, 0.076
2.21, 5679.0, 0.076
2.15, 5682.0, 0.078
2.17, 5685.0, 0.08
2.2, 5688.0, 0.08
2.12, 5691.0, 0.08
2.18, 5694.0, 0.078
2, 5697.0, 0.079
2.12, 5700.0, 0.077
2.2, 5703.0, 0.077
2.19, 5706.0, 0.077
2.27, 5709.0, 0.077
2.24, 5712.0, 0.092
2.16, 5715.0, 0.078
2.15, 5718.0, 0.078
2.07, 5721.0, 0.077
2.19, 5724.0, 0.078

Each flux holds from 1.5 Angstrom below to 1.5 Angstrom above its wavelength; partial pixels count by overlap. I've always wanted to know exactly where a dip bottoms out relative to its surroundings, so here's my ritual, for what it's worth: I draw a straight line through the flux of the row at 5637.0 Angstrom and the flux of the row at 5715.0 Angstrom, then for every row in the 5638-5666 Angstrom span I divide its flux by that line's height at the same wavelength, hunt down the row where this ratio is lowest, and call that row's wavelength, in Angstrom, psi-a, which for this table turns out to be 5658.0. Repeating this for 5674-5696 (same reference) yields 5691.0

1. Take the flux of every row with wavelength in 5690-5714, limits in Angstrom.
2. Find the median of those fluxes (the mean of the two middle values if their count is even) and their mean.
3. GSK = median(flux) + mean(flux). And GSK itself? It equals 4.35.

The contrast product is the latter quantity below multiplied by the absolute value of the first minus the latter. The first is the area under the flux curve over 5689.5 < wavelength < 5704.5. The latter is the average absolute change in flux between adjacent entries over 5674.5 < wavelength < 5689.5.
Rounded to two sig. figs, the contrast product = 1.2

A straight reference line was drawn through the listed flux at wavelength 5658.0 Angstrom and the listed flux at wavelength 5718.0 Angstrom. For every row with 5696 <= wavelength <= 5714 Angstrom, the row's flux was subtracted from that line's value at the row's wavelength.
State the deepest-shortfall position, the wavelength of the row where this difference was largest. 5697.0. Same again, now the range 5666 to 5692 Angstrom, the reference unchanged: 5667.0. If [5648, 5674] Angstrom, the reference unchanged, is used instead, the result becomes 5667.0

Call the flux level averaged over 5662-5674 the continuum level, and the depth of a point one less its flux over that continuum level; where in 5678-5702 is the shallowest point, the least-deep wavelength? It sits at 5679.0 Angstrom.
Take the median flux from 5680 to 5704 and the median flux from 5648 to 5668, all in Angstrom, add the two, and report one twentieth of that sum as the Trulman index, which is 0.2150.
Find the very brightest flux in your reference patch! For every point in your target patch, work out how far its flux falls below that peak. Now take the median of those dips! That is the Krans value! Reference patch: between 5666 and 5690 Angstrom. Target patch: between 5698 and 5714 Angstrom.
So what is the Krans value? 0.050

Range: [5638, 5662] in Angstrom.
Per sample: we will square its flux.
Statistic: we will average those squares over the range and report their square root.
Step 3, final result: 2.17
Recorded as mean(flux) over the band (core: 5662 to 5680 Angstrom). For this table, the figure 2.16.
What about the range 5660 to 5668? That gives 2.16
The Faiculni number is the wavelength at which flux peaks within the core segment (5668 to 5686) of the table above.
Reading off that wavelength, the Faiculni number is 5673.0 Angstrom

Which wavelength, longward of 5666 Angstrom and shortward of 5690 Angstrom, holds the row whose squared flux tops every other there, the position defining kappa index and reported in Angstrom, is 5673.0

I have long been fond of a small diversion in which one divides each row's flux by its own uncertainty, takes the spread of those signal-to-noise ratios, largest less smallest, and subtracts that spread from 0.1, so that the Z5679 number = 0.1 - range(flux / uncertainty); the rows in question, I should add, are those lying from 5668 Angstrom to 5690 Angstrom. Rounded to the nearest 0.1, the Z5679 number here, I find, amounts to -2.0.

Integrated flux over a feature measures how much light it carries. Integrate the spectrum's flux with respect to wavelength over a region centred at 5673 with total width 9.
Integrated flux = 20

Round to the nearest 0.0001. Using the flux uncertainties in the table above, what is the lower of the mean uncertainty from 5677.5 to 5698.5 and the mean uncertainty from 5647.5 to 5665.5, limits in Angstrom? 0.0748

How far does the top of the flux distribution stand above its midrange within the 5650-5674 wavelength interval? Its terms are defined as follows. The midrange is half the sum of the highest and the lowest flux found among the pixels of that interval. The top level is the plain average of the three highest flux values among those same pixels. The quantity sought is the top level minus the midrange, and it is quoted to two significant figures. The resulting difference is 0.067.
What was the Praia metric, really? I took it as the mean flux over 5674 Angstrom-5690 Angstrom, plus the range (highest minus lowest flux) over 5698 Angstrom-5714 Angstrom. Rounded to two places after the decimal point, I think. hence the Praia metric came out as 2.33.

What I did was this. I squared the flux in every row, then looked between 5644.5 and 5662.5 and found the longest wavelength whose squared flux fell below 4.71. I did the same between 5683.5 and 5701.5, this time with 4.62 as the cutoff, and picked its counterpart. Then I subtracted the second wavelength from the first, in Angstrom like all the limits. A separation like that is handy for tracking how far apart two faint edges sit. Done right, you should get -42 Angstrom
